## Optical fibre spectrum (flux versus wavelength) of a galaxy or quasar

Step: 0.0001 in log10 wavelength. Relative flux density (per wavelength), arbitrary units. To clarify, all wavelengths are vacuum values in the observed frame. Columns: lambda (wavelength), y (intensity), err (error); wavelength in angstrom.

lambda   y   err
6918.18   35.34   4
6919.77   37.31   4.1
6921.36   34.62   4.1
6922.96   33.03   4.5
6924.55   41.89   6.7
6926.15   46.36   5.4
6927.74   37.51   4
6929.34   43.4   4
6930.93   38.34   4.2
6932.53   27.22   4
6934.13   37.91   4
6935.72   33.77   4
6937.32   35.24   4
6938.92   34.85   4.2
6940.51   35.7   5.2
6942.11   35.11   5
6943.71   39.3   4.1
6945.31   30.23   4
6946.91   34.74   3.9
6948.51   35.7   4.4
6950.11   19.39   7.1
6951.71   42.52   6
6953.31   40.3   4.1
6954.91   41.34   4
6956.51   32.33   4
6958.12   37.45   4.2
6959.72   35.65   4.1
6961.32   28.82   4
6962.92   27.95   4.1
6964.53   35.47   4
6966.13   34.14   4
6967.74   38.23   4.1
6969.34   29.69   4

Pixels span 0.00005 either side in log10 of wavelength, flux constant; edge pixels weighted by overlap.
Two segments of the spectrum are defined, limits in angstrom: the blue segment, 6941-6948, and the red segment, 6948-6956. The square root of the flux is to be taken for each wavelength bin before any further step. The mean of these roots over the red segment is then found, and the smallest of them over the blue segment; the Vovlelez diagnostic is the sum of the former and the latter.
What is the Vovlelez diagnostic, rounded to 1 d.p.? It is 11.4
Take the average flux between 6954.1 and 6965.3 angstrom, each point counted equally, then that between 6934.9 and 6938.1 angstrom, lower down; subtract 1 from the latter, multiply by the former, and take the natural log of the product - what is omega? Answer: 7.04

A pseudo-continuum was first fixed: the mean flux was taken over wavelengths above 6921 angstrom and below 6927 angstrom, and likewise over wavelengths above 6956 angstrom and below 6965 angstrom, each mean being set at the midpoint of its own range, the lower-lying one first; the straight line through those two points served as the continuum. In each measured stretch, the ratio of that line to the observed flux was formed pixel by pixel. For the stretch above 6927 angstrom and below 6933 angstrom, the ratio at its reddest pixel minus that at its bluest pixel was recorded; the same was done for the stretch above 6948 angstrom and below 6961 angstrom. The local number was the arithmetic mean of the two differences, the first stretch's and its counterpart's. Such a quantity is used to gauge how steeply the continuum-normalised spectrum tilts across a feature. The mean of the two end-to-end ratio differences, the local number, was 0.2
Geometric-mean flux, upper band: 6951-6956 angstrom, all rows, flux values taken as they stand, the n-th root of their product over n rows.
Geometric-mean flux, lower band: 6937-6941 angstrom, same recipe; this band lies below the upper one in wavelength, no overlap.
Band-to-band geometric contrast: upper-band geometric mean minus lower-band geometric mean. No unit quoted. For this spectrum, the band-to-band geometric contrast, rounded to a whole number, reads 6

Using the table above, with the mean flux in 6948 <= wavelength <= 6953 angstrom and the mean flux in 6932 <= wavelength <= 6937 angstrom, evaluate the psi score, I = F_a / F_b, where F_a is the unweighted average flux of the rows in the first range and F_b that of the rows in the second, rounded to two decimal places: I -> 0.99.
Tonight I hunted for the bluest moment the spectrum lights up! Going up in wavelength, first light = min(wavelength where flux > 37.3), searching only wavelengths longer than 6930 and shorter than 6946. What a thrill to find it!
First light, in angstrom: 6930.93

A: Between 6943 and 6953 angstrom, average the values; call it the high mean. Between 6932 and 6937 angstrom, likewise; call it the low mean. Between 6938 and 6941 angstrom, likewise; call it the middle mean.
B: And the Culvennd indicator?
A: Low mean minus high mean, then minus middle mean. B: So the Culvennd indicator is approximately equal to -36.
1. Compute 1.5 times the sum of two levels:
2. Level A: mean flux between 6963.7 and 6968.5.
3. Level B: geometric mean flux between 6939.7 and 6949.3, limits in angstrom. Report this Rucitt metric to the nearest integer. 106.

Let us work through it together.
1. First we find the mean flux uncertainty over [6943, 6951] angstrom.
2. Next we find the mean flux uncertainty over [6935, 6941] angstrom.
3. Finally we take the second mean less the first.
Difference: -0.4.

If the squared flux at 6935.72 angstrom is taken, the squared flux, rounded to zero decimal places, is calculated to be 1140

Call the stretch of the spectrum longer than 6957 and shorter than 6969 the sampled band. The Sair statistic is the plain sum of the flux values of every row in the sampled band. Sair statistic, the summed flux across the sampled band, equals 238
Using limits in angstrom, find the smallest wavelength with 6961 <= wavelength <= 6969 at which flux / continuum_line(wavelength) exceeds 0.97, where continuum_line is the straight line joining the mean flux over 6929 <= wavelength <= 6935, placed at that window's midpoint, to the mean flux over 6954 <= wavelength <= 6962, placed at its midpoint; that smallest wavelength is 6964.53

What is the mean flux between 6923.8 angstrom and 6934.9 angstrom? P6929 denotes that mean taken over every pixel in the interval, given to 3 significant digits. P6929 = 38.9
